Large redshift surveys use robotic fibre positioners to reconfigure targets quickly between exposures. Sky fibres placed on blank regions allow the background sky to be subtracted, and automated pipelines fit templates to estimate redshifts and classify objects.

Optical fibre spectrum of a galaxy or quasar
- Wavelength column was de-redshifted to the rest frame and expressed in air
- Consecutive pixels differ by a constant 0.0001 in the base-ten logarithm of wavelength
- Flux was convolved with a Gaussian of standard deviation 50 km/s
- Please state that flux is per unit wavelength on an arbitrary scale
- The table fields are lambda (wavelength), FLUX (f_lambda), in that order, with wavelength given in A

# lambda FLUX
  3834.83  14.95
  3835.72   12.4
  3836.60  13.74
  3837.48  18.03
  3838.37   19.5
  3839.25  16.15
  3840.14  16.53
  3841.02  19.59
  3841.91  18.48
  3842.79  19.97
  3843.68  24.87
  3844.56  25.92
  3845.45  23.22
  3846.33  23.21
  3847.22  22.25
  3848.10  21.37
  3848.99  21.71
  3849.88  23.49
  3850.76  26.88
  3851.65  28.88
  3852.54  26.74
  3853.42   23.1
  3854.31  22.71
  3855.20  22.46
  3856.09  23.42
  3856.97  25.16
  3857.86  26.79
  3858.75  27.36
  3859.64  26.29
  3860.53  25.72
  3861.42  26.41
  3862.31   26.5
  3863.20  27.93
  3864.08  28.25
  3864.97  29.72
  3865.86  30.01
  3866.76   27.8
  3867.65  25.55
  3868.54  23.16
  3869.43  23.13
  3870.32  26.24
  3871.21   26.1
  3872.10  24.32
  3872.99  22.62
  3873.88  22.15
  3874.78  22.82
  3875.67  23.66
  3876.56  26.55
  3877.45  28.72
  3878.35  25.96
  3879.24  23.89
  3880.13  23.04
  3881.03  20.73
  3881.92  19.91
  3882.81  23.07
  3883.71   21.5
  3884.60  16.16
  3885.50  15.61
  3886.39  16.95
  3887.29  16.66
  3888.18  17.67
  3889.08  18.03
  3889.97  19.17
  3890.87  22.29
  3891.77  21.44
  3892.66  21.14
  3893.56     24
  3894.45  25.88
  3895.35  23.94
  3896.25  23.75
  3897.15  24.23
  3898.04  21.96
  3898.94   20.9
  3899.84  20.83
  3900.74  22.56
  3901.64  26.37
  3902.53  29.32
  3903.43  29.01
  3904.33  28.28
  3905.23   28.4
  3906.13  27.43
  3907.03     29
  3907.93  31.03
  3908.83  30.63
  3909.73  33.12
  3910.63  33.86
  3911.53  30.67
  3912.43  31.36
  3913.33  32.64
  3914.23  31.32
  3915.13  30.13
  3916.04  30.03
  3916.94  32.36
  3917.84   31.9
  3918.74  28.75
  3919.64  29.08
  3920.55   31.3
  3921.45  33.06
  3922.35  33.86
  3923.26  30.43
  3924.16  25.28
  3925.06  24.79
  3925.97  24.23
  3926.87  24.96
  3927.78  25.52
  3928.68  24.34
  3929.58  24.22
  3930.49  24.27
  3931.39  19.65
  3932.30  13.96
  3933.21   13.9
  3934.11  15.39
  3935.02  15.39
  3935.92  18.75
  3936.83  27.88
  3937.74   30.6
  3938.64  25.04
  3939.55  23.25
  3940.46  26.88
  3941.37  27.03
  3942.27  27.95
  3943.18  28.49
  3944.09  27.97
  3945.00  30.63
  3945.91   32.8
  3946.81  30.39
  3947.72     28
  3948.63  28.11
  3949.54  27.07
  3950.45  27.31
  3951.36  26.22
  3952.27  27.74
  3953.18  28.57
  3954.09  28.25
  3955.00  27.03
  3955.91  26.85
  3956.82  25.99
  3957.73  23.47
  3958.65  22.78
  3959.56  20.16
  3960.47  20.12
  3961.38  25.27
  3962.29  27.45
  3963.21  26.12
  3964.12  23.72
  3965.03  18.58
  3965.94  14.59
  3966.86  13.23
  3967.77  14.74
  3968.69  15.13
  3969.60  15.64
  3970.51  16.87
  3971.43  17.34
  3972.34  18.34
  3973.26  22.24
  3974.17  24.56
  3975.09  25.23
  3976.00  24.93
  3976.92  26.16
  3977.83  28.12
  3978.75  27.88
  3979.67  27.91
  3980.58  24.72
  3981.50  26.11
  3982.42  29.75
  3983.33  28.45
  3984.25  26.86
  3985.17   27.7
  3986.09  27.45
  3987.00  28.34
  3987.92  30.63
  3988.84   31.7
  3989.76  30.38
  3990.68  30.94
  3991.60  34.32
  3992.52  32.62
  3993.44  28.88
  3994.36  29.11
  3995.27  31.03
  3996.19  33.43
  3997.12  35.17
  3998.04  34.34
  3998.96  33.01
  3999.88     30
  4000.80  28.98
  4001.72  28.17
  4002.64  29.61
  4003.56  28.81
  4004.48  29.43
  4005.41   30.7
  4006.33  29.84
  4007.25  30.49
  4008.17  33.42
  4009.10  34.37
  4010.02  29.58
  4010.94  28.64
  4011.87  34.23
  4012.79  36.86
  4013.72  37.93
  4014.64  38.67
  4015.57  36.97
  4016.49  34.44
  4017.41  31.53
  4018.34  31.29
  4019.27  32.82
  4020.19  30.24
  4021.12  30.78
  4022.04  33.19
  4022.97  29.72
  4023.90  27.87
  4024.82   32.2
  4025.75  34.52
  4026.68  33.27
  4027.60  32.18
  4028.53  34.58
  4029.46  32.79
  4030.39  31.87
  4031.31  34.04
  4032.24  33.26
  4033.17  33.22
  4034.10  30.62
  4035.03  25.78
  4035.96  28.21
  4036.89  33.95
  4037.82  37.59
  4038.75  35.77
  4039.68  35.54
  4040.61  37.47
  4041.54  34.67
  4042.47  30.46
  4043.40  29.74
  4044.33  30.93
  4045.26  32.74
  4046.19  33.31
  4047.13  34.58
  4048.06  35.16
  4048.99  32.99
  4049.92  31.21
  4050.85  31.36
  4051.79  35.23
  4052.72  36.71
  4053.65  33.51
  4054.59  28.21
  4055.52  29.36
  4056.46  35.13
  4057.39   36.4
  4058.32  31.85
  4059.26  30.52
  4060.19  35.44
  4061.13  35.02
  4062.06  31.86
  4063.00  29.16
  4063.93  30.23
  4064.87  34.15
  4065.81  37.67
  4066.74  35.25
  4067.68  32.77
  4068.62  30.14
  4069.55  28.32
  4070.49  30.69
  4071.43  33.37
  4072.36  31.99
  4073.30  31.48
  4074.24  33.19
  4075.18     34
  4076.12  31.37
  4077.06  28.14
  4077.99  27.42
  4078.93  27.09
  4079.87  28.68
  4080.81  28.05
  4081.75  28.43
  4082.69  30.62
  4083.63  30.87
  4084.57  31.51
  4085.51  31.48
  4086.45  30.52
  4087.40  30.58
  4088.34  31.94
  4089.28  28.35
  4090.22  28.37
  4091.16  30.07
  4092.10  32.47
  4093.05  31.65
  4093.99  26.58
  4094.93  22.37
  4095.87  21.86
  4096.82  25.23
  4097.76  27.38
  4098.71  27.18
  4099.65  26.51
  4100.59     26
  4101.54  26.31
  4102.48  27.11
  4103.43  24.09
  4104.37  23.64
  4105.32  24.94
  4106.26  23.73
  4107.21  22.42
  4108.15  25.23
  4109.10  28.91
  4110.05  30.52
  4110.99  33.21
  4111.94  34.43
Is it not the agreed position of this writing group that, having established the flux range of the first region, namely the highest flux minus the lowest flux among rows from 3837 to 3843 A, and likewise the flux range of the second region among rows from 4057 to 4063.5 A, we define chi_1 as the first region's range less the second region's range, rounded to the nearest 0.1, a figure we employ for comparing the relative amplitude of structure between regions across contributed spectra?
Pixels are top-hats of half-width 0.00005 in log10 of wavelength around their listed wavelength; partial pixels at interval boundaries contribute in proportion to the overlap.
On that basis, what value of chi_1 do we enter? -3.4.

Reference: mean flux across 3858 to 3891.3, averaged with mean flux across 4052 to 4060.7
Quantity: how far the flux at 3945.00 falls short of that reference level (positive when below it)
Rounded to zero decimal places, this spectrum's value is -2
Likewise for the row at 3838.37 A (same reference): 9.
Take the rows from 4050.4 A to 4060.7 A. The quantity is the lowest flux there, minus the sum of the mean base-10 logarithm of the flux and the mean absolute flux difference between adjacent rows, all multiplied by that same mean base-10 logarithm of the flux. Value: 36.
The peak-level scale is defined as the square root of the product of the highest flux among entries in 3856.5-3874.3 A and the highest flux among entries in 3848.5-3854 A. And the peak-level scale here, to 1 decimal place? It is 29.4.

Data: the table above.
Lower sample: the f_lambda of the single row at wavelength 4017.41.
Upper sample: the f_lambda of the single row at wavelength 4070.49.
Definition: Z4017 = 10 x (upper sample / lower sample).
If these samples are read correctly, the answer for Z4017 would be 9.7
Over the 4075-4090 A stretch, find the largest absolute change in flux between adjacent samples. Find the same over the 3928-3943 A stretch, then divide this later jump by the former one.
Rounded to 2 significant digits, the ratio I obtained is 2.5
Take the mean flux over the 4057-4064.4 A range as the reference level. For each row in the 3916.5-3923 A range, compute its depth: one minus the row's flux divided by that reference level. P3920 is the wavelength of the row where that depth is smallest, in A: 3922.35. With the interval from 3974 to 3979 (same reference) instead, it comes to 3977.83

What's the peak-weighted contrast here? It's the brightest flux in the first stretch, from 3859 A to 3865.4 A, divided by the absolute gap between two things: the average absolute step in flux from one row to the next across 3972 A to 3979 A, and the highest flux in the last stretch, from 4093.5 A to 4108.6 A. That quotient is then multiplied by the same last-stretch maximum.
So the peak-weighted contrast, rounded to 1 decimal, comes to 31.5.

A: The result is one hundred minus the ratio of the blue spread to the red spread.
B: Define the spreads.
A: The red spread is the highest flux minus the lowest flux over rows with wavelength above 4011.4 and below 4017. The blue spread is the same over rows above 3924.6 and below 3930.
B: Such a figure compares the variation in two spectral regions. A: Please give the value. 99.7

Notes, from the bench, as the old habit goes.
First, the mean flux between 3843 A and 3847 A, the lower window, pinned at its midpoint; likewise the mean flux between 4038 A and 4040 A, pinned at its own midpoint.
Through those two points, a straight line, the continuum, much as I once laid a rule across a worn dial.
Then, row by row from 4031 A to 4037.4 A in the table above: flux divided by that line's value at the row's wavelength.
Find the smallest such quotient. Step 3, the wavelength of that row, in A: 4035.03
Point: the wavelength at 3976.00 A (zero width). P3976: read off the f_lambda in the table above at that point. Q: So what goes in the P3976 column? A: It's 24.93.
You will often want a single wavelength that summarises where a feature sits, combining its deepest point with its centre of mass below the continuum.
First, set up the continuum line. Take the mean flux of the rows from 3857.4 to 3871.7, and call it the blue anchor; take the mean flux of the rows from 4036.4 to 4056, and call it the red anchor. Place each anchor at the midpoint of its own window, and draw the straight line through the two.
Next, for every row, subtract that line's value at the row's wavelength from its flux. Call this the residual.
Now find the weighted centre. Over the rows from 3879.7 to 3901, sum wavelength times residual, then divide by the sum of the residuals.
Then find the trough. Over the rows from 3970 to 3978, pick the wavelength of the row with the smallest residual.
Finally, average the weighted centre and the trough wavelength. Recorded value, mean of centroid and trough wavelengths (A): 3930.0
